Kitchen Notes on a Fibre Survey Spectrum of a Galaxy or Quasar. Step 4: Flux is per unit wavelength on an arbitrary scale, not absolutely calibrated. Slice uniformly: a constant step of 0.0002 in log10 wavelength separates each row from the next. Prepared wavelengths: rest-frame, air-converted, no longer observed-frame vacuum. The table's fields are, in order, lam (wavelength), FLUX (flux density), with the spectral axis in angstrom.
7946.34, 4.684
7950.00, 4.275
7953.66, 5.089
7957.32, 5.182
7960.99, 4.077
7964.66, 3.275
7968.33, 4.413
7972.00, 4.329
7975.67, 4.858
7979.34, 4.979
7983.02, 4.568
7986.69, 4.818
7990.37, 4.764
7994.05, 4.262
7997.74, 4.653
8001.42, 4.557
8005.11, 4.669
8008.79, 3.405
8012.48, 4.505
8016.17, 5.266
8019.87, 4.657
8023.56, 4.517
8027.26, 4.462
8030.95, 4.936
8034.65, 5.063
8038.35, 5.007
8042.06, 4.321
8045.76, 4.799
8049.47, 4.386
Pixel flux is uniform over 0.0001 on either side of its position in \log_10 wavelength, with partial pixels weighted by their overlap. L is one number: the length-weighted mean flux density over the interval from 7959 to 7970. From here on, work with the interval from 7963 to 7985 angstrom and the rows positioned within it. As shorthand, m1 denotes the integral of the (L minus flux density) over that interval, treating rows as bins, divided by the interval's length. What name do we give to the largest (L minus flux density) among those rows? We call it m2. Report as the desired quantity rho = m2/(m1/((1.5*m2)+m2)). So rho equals -2.2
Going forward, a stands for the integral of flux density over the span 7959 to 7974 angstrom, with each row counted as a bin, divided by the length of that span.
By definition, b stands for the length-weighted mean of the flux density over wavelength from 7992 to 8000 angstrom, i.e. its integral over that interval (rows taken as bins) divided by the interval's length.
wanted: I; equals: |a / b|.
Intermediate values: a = 4.04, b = 4.5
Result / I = 0.90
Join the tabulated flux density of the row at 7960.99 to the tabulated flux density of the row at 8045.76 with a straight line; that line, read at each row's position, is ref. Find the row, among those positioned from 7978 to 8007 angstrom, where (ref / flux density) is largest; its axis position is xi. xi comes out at 7994.05 angstrom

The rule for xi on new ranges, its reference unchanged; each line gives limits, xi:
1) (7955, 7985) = 7964.66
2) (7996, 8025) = 8008.79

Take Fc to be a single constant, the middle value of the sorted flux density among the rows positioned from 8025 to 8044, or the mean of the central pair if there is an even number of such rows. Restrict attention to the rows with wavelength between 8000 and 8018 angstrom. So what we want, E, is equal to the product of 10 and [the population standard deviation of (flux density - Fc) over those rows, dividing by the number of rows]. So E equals 6.0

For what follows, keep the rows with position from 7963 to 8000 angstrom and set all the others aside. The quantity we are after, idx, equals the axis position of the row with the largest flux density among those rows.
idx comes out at 7979.34 angstrom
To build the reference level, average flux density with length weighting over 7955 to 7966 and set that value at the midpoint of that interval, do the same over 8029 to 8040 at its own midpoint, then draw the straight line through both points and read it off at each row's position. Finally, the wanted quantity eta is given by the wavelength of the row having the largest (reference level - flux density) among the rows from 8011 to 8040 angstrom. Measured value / 8027.26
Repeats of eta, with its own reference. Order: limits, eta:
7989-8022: 8008.79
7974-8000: 7994.05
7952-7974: 7964.66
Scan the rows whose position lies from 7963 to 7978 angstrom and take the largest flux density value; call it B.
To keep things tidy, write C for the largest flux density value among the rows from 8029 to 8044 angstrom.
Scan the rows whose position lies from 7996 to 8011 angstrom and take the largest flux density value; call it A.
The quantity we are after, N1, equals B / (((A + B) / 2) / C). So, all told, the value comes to 5.2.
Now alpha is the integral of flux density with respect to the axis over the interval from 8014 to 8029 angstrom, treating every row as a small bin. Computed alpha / 71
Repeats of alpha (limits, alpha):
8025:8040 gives 73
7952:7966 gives 62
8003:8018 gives 67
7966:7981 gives 69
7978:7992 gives 67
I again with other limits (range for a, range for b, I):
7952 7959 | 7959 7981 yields 1.19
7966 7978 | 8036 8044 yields 0.96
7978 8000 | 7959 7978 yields 1.11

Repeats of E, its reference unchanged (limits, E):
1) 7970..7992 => 2.1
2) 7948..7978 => 5.8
